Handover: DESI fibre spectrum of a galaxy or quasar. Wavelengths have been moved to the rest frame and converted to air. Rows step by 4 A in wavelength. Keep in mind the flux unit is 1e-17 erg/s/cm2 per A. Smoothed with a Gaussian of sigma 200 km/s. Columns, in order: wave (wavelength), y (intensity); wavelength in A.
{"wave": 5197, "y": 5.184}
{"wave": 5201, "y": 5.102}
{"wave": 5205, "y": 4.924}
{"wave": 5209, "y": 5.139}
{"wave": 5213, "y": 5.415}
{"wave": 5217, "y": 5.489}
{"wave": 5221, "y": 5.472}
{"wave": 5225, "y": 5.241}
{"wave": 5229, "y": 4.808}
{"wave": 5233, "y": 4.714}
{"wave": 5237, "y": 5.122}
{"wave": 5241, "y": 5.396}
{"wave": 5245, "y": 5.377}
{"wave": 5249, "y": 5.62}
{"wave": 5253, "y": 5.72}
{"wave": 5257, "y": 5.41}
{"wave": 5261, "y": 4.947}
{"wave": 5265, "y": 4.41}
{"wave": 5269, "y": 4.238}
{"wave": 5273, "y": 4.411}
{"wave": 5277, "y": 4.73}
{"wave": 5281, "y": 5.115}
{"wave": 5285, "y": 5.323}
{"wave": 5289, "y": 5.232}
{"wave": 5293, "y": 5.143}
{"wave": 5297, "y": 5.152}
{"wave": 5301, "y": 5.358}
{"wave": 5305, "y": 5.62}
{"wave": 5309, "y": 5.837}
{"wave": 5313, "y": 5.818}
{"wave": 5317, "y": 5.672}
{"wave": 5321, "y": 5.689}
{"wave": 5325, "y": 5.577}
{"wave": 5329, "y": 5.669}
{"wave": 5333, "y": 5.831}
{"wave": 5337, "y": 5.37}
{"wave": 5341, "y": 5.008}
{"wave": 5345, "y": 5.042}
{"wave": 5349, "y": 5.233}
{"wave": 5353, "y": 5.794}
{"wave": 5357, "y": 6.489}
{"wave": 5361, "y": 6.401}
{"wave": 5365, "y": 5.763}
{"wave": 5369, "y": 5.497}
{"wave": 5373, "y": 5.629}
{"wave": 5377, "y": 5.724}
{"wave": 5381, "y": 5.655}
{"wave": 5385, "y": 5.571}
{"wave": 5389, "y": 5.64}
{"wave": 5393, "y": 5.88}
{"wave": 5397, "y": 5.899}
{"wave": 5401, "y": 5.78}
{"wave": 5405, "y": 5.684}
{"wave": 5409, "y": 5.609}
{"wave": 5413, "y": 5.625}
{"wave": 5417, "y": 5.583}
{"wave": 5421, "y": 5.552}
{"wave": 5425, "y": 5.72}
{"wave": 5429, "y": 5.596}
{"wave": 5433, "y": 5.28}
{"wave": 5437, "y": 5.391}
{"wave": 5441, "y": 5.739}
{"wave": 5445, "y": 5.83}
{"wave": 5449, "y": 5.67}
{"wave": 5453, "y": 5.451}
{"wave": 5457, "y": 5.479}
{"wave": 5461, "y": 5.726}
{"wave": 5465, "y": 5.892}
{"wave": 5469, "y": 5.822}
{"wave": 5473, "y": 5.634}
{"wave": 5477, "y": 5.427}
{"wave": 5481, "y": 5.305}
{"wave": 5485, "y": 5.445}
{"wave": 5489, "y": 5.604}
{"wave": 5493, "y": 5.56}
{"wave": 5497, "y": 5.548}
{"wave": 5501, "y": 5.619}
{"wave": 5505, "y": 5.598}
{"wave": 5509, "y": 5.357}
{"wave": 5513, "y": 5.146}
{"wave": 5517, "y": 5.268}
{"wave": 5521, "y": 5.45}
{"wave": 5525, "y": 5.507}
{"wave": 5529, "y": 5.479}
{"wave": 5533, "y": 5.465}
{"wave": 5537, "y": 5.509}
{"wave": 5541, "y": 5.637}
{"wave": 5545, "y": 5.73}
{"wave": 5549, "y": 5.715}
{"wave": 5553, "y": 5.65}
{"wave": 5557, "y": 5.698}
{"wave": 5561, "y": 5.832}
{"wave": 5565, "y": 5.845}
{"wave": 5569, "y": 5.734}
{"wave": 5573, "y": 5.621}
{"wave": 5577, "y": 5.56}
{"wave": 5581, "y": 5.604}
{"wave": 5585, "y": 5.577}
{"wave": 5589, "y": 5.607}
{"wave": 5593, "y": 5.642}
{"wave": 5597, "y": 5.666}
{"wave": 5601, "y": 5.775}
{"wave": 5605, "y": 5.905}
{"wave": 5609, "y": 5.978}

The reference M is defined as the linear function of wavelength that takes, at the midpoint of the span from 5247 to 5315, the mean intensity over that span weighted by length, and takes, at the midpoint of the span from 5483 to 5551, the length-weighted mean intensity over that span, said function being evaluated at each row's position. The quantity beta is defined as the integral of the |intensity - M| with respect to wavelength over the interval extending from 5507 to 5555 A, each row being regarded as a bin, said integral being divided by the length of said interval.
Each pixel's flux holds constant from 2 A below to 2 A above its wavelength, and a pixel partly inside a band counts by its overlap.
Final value 0.12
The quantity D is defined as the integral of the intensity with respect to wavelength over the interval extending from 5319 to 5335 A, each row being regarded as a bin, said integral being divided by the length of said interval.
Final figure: 5.69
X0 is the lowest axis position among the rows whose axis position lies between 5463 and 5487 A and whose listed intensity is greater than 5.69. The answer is 5465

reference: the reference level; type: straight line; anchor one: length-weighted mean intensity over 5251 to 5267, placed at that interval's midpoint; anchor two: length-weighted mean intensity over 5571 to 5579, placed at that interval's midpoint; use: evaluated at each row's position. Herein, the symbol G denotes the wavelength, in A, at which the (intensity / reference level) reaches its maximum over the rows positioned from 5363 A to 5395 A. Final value 5393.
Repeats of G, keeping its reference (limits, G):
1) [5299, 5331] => 5309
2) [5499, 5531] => 5501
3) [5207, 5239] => 5217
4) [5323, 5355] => 5333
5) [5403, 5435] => 5425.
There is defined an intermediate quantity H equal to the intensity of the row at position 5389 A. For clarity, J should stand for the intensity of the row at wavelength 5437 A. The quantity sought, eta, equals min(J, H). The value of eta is 5.4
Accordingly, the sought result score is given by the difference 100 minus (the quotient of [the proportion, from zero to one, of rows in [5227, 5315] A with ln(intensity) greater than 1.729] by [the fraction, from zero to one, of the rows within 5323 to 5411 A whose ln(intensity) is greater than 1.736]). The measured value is 100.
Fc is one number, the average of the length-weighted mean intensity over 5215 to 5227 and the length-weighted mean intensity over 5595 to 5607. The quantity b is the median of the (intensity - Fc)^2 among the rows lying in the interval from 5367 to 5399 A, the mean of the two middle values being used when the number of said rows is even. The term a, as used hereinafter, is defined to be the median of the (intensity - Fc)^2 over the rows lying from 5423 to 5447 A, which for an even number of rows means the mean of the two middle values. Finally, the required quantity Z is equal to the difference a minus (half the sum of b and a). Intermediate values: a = 0.031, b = 0.006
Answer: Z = 0.012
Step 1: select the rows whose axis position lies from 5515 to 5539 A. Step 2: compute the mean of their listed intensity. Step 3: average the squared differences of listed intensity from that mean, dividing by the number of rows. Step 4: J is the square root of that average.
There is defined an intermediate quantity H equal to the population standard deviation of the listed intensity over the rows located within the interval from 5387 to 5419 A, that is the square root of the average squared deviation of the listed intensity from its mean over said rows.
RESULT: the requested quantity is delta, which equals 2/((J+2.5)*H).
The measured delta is 6.6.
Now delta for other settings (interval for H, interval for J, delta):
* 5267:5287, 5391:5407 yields 1.9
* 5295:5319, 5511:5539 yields 3.1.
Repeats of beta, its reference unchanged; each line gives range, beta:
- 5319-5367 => 0.48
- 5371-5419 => 0.35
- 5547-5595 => 0.10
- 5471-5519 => 0.14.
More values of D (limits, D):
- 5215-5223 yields 5.48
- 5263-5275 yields 4.35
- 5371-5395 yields 5.68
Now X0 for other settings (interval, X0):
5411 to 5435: 5425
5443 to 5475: 5445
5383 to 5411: 5393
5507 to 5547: 5545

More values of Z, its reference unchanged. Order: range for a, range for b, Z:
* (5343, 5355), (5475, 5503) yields 0.063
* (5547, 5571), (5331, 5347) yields -0.081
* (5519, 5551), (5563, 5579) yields 0.002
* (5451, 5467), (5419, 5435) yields 0.005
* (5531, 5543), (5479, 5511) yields 0.003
